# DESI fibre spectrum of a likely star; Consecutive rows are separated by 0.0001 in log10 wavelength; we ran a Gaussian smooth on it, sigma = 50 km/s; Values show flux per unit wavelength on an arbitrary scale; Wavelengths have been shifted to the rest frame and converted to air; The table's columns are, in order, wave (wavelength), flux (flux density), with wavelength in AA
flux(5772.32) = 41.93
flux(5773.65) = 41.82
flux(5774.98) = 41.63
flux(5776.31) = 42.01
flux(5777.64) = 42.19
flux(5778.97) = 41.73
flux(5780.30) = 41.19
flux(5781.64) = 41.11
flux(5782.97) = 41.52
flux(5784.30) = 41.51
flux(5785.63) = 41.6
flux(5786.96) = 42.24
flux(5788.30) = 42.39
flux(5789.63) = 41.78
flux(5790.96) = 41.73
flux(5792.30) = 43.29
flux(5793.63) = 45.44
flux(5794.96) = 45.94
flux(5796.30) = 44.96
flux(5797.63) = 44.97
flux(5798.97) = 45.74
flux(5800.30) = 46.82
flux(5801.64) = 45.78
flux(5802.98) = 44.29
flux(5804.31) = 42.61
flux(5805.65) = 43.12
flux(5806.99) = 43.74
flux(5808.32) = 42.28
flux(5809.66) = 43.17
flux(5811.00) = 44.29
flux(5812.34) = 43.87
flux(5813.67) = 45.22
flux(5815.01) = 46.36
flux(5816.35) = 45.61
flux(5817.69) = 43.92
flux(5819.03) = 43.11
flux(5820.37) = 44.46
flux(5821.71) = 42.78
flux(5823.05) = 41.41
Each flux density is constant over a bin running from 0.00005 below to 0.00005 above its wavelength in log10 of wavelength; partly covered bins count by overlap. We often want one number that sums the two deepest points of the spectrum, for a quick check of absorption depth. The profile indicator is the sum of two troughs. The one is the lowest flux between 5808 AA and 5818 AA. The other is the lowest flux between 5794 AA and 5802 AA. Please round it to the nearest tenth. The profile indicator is 87.2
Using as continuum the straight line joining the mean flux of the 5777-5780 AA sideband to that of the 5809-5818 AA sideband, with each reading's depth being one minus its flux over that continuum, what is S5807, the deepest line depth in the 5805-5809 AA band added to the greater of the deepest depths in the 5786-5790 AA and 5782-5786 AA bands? 0.068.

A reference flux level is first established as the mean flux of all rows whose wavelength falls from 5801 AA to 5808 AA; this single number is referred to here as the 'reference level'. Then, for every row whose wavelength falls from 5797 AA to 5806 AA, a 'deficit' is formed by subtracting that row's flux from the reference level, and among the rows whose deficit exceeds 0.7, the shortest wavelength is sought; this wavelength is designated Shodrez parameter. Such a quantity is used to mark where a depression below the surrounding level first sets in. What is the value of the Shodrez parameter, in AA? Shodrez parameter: 5804.31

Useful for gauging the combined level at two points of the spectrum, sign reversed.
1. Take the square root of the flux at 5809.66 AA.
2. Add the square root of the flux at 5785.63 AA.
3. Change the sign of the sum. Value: -13.02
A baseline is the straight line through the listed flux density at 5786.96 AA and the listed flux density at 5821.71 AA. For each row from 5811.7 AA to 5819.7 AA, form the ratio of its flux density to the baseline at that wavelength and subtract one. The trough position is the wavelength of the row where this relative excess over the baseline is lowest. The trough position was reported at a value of 5819.03 AA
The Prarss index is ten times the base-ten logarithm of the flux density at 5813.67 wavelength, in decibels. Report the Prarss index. 16.6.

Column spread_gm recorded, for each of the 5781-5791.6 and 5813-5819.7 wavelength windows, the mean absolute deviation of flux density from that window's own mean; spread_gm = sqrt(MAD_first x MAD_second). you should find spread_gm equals 0.57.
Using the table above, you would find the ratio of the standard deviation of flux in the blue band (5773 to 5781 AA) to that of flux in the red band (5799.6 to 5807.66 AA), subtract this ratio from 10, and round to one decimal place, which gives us 9.8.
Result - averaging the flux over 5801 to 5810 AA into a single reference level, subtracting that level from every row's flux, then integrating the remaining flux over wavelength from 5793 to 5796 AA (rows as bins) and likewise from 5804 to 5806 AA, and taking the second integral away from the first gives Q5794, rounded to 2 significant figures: 7.5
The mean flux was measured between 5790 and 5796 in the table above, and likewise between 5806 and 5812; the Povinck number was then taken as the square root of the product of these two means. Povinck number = 43.7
